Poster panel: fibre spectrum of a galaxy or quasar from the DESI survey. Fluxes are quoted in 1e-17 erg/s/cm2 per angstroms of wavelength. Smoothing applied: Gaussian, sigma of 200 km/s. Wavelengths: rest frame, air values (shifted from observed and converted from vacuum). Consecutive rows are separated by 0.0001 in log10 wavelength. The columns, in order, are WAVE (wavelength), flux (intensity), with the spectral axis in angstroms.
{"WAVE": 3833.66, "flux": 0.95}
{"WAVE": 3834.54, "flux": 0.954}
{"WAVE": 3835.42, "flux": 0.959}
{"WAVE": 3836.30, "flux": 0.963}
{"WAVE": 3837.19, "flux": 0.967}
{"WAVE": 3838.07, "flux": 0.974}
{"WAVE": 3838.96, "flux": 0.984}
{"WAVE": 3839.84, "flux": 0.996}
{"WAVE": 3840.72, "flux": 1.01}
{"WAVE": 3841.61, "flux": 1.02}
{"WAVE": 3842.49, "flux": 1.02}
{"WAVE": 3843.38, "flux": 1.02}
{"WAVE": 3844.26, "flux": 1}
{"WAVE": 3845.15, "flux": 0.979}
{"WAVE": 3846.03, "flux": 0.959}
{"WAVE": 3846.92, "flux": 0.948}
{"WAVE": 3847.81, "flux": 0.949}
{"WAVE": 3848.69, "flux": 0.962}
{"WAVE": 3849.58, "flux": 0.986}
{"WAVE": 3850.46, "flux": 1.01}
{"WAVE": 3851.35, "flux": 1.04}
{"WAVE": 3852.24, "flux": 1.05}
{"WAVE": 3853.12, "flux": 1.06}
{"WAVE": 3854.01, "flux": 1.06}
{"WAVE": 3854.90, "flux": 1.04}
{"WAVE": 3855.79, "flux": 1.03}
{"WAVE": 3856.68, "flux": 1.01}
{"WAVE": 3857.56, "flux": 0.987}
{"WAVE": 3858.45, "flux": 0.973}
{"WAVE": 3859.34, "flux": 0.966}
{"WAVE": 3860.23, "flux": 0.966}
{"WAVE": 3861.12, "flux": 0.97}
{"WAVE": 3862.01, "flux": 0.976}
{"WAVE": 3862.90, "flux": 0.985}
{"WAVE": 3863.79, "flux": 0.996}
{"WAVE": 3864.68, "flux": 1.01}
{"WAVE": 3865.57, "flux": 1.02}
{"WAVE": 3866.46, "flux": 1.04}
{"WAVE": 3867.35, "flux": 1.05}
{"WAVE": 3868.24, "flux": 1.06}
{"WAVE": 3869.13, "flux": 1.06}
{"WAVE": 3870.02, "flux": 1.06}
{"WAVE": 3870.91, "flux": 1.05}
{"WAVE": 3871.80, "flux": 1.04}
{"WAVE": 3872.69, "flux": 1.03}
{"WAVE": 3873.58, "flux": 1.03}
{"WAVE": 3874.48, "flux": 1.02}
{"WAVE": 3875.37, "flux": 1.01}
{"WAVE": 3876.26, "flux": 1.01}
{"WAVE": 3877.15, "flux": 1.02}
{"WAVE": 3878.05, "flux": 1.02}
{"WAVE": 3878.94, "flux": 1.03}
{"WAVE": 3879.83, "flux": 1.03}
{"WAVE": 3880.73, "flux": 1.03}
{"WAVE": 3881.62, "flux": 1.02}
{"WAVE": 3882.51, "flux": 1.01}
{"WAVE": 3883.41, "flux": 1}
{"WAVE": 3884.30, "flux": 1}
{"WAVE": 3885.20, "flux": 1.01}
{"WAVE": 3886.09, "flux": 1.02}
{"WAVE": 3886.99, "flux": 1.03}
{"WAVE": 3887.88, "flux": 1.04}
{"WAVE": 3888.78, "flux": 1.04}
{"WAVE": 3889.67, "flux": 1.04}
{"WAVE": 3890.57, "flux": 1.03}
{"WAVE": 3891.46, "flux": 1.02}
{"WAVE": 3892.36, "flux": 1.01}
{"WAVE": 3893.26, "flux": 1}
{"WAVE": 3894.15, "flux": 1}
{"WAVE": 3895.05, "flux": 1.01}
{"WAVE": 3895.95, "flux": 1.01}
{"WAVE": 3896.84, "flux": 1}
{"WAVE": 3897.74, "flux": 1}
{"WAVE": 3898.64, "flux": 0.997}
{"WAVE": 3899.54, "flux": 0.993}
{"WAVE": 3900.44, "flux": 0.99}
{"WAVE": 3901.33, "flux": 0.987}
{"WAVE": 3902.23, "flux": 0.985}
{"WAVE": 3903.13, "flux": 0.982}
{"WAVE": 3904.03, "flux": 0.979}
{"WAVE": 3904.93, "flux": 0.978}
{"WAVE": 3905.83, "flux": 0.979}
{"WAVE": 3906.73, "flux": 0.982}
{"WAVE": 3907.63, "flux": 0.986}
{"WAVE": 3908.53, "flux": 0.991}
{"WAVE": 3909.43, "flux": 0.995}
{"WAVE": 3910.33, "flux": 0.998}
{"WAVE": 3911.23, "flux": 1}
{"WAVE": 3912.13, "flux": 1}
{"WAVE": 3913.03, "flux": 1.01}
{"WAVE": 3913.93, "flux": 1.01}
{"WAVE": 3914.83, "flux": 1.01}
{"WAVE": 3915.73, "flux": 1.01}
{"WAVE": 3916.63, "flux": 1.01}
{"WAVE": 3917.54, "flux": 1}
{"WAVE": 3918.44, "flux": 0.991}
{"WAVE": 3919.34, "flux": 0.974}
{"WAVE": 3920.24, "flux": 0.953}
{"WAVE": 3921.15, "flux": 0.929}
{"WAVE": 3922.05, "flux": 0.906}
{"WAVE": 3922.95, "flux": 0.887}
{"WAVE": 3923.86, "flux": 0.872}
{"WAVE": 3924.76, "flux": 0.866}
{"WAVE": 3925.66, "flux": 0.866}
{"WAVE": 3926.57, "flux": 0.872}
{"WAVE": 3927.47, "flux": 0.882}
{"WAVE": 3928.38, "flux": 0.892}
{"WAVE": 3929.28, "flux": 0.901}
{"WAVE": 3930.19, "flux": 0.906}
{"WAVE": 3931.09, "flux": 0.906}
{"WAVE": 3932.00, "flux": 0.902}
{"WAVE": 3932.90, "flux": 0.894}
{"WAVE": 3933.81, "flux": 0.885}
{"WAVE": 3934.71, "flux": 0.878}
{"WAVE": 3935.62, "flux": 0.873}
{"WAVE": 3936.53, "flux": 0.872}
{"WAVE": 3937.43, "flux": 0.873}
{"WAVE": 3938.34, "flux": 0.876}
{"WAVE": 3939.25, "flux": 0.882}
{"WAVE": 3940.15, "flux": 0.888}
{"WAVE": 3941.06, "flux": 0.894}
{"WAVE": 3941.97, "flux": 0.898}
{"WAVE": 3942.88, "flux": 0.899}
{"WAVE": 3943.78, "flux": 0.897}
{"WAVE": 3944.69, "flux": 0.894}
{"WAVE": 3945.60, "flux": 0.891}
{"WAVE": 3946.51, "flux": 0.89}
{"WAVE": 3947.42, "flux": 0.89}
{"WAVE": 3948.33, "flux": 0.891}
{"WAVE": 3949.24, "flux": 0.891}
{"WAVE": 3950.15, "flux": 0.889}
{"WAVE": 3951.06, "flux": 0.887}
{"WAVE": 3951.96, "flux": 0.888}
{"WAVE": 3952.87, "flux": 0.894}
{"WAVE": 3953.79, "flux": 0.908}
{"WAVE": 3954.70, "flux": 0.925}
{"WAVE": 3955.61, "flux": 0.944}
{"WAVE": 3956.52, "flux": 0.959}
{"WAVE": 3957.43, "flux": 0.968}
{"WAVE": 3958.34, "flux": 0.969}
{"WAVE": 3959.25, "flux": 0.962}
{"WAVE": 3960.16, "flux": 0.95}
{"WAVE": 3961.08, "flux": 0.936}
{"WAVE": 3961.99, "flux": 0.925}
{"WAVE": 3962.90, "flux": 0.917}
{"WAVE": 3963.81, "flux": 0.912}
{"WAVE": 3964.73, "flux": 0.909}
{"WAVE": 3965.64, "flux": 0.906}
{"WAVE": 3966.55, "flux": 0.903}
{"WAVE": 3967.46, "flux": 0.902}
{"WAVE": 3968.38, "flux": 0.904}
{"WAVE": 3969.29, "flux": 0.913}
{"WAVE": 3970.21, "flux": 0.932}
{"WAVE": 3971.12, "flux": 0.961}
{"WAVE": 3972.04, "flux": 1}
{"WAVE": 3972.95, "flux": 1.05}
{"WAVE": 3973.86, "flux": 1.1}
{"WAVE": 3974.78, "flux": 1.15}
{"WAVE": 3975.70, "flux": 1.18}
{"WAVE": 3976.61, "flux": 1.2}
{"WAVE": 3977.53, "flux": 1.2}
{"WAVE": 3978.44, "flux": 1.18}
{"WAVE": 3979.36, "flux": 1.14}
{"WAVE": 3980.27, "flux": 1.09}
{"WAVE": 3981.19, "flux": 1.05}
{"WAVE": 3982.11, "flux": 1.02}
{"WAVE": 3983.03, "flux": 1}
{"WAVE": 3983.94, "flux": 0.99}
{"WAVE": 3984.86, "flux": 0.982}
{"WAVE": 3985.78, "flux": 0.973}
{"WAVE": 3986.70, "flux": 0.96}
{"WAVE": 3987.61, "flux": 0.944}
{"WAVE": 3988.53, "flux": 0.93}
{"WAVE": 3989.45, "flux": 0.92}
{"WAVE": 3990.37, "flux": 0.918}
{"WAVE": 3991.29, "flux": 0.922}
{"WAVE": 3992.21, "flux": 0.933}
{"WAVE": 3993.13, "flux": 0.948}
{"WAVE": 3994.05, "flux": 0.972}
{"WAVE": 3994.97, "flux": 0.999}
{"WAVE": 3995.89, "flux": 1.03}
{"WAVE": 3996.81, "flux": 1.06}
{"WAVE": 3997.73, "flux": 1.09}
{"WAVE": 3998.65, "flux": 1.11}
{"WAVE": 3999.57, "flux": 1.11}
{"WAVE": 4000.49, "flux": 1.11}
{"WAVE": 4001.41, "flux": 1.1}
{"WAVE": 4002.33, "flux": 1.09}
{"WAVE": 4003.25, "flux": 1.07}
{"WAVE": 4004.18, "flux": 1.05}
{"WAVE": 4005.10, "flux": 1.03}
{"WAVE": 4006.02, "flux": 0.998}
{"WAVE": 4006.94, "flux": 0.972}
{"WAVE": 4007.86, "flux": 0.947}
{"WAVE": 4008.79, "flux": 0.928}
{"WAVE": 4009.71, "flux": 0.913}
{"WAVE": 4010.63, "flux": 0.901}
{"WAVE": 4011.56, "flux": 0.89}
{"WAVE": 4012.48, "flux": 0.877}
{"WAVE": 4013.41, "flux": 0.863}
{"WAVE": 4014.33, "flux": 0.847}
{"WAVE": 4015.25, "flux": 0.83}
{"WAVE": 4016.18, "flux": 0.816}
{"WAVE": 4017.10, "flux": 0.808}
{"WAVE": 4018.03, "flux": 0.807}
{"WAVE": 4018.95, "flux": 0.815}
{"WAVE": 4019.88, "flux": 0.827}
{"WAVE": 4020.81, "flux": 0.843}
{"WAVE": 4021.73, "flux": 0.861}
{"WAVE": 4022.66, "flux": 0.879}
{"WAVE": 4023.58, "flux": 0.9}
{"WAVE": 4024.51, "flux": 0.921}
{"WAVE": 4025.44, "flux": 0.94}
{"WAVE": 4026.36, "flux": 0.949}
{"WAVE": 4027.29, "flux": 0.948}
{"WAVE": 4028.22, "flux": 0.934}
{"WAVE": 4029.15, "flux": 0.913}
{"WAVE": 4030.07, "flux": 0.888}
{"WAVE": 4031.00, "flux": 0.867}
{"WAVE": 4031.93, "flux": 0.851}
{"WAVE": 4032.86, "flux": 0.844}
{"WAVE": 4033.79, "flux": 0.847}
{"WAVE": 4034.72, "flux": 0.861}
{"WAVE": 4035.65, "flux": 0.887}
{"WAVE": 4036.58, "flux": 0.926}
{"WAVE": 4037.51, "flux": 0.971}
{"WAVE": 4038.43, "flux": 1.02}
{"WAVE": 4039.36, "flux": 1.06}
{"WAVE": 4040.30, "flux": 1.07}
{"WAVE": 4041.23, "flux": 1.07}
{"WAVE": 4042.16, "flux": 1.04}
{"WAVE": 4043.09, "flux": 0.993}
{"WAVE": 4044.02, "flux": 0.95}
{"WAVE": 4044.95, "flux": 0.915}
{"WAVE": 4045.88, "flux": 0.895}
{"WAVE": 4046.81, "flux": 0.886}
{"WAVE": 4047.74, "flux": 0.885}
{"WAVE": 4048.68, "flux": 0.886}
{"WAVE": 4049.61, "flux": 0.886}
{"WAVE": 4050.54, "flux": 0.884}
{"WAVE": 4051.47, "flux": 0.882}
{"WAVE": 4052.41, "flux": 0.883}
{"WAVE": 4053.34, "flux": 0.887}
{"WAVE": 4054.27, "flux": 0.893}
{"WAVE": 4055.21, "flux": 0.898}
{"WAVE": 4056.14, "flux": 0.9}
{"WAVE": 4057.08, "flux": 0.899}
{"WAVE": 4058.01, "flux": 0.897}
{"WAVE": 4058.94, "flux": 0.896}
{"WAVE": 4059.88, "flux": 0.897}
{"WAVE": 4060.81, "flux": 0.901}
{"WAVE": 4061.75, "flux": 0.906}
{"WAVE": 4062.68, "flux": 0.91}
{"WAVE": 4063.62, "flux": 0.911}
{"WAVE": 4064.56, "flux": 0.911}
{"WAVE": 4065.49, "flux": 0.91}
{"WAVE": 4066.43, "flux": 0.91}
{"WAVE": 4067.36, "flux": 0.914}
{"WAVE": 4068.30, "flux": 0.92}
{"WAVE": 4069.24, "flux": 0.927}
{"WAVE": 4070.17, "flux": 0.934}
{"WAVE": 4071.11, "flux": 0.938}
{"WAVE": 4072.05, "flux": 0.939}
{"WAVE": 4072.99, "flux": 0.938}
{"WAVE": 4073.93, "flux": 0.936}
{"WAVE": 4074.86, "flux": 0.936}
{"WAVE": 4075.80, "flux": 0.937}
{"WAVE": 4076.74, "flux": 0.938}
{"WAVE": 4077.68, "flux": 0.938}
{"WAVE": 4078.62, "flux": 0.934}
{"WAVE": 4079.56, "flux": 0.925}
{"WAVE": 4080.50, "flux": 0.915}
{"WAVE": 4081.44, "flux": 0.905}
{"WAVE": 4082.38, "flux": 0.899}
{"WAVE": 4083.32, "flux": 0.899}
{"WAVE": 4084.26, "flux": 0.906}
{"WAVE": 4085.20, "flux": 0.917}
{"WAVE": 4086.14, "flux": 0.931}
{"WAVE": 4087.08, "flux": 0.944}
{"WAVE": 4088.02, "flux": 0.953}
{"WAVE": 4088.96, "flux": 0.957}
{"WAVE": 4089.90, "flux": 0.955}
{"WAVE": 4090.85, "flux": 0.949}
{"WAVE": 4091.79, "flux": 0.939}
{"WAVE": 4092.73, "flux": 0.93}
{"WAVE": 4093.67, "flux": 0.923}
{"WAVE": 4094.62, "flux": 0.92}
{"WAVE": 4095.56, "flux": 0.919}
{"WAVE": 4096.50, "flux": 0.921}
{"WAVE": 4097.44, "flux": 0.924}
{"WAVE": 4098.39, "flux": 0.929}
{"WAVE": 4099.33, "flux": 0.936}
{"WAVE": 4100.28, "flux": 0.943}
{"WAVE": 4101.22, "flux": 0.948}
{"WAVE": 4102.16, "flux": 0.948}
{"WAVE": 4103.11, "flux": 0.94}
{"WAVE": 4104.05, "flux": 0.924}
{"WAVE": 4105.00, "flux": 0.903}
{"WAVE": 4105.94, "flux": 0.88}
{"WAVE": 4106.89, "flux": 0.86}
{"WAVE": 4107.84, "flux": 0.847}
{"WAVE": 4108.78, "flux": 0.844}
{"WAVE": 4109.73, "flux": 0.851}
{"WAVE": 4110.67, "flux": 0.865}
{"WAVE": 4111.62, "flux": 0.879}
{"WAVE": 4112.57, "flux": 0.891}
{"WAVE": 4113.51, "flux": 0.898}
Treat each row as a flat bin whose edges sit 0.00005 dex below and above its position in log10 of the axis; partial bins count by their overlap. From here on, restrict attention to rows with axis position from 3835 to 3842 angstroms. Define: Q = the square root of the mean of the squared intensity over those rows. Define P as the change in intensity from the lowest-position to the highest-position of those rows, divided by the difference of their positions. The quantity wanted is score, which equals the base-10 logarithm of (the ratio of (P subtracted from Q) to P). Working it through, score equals 2.0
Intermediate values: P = 0.010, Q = 0.98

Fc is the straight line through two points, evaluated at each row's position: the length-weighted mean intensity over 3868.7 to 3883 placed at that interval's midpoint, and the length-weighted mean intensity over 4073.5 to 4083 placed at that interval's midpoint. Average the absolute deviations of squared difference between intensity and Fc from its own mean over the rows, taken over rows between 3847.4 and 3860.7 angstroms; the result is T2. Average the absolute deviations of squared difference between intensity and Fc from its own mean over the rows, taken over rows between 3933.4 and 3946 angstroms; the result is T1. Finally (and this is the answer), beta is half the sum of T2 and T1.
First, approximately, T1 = 0.0023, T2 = 0.0024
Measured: 0.0023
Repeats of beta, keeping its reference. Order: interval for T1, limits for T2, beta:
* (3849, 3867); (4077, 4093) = 0.0010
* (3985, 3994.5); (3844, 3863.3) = 0.0017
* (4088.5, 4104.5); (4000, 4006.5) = 0.0032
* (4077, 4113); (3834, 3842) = 0.0017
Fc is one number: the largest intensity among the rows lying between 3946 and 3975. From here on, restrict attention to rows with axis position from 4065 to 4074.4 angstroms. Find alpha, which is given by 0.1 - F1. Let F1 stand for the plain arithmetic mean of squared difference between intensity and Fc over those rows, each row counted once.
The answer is 0.05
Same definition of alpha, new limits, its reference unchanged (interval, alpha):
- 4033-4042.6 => 0.06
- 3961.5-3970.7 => 0.04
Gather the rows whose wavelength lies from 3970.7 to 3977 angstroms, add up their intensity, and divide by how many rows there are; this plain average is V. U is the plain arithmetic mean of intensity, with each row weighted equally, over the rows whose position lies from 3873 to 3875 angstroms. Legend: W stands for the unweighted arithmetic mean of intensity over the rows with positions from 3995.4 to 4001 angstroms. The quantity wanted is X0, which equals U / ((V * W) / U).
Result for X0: 0.887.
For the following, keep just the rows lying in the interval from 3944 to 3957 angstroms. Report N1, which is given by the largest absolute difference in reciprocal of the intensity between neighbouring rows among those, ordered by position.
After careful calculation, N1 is 0.022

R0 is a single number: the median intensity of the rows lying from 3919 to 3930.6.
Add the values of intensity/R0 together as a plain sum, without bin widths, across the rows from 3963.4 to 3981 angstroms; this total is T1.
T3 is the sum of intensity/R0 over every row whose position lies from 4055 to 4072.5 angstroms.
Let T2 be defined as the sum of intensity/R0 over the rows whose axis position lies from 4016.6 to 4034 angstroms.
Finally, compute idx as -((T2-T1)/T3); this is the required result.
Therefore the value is 0.17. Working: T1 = 21.9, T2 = 18.7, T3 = 19.4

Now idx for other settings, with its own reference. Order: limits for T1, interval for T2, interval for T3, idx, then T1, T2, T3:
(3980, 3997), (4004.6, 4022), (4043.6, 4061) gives 0.11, 20.9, 18.8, 19.1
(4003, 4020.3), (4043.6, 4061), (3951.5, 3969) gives 0.01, 19.3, 19.1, 19.7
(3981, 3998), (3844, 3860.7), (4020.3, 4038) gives -0.02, 20.9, 21.3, 19.1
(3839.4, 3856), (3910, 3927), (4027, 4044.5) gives 0.05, 21.5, 20.4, 20.1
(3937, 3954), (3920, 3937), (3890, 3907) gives 0.00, 19.0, 19.0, 21.2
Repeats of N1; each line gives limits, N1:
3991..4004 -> 0.030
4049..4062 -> 0.008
